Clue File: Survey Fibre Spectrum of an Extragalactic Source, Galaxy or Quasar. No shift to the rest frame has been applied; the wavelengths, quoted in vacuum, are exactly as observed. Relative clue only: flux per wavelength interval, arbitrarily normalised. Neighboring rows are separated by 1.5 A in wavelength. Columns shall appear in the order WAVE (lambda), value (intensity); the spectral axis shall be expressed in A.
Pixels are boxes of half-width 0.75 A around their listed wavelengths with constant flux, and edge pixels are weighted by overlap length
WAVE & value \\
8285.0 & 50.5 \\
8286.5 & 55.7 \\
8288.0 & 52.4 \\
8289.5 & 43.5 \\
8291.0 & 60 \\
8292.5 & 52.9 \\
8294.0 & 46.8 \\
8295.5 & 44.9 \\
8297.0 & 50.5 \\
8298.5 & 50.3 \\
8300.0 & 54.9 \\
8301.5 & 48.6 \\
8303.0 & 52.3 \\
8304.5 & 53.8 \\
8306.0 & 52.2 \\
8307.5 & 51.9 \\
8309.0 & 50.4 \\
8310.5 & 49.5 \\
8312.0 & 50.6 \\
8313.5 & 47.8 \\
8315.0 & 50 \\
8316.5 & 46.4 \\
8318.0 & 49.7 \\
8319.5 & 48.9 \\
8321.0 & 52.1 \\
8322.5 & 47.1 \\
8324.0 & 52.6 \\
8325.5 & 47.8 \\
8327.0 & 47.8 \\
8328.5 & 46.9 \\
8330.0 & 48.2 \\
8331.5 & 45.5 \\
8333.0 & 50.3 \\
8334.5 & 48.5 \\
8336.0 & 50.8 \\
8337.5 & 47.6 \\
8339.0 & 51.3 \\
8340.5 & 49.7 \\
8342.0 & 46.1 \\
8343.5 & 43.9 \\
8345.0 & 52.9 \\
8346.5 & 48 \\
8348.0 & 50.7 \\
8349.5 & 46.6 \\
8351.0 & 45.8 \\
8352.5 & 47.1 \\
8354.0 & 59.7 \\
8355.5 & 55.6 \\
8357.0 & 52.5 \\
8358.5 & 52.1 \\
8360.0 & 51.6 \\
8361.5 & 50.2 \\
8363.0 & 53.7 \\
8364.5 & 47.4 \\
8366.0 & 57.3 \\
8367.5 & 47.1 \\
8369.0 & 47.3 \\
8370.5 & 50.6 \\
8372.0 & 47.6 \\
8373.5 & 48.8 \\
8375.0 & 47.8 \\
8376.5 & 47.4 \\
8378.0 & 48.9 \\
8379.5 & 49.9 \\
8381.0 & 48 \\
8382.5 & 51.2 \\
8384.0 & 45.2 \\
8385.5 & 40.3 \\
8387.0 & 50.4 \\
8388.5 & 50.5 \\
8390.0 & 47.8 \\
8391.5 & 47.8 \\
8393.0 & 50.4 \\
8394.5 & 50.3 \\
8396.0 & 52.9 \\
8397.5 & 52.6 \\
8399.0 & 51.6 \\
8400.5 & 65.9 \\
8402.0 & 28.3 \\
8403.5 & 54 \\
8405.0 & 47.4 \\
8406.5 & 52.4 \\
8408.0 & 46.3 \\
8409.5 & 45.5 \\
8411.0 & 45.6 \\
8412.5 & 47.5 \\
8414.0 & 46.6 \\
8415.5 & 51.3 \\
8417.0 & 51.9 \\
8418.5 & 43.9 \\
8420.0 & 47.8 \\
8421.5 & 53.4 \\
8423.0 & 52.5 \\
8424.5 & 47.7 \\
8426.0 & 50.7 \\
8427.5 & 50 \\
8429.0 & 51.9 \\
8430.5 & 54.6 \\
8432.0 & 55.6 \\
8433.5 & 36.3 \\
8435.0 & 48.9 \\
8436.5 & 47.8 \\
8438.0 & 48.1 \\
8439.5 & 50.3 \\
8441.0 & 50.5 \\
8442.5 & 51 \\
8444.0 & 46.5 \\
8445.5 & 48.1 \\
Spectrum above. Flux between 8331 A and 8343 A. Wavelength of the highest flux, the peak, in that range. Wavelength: 8339.0 A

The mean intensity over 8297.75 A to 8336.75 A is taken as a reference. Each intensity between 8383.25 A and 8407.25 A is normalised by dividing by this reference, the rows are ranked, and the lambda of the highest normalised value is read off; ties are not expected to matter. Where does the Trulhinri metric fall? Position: 8400.5 A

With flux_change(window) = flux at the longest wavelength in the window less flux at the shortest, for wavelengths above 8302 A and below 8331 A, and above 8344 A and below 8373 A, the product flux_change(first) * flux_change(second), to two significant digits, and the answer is 22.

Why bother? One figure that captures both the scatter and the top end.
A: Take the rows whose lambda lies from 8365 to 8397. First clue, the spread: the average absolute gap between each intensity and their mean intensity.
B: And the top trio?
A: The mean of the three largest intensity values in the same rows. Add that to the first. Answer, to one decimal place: 56.0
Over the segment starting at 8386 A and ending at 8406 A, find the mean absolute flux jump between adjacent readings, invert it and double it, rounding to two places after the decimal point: 0.26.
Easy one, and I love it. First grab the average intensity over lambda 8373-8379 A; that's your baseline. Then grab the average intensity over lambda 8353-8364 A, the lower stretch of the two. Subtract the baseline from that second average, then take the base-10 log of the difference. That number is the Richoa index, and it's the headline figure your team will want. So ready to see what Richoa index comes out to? 0.7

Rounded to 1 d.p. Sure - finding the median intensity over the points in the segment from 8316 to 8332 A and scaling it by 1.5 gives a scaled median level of 71.7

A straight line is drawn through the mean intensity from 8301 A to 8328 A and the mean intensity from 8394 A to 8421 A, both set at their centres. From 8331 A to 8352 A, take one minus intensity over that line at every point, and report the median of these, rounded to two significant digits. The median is 0.029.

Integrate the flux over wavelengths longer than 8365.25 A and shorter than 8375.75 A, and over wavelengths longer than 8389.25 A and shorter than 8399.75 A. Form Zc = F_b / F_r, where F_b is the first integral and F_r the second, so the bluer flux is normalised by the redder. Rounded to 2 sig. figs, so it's 0.98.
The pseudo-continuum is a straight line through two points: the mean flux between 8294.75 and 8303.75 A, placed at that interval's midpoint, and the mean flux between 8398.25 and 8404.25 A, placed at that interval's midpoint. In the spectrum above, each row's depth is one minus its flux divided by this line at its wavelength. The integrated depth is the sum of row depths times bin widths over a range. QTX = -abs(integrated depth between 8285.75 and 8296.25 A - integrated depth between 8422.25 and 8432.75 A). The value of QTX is -0.29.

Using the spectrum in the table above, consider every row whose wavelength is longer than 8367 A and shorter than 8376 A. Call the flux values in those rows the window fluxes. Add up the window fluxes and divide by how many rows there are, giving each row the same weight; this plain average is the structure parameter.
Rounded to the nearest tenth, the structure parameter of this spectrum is 48.2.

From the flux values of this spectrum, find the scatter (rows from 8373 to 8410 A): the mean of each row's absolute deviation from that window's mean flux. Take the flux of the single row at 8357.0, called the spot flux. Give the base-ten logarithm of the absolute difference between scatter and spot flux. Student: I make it 1.69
